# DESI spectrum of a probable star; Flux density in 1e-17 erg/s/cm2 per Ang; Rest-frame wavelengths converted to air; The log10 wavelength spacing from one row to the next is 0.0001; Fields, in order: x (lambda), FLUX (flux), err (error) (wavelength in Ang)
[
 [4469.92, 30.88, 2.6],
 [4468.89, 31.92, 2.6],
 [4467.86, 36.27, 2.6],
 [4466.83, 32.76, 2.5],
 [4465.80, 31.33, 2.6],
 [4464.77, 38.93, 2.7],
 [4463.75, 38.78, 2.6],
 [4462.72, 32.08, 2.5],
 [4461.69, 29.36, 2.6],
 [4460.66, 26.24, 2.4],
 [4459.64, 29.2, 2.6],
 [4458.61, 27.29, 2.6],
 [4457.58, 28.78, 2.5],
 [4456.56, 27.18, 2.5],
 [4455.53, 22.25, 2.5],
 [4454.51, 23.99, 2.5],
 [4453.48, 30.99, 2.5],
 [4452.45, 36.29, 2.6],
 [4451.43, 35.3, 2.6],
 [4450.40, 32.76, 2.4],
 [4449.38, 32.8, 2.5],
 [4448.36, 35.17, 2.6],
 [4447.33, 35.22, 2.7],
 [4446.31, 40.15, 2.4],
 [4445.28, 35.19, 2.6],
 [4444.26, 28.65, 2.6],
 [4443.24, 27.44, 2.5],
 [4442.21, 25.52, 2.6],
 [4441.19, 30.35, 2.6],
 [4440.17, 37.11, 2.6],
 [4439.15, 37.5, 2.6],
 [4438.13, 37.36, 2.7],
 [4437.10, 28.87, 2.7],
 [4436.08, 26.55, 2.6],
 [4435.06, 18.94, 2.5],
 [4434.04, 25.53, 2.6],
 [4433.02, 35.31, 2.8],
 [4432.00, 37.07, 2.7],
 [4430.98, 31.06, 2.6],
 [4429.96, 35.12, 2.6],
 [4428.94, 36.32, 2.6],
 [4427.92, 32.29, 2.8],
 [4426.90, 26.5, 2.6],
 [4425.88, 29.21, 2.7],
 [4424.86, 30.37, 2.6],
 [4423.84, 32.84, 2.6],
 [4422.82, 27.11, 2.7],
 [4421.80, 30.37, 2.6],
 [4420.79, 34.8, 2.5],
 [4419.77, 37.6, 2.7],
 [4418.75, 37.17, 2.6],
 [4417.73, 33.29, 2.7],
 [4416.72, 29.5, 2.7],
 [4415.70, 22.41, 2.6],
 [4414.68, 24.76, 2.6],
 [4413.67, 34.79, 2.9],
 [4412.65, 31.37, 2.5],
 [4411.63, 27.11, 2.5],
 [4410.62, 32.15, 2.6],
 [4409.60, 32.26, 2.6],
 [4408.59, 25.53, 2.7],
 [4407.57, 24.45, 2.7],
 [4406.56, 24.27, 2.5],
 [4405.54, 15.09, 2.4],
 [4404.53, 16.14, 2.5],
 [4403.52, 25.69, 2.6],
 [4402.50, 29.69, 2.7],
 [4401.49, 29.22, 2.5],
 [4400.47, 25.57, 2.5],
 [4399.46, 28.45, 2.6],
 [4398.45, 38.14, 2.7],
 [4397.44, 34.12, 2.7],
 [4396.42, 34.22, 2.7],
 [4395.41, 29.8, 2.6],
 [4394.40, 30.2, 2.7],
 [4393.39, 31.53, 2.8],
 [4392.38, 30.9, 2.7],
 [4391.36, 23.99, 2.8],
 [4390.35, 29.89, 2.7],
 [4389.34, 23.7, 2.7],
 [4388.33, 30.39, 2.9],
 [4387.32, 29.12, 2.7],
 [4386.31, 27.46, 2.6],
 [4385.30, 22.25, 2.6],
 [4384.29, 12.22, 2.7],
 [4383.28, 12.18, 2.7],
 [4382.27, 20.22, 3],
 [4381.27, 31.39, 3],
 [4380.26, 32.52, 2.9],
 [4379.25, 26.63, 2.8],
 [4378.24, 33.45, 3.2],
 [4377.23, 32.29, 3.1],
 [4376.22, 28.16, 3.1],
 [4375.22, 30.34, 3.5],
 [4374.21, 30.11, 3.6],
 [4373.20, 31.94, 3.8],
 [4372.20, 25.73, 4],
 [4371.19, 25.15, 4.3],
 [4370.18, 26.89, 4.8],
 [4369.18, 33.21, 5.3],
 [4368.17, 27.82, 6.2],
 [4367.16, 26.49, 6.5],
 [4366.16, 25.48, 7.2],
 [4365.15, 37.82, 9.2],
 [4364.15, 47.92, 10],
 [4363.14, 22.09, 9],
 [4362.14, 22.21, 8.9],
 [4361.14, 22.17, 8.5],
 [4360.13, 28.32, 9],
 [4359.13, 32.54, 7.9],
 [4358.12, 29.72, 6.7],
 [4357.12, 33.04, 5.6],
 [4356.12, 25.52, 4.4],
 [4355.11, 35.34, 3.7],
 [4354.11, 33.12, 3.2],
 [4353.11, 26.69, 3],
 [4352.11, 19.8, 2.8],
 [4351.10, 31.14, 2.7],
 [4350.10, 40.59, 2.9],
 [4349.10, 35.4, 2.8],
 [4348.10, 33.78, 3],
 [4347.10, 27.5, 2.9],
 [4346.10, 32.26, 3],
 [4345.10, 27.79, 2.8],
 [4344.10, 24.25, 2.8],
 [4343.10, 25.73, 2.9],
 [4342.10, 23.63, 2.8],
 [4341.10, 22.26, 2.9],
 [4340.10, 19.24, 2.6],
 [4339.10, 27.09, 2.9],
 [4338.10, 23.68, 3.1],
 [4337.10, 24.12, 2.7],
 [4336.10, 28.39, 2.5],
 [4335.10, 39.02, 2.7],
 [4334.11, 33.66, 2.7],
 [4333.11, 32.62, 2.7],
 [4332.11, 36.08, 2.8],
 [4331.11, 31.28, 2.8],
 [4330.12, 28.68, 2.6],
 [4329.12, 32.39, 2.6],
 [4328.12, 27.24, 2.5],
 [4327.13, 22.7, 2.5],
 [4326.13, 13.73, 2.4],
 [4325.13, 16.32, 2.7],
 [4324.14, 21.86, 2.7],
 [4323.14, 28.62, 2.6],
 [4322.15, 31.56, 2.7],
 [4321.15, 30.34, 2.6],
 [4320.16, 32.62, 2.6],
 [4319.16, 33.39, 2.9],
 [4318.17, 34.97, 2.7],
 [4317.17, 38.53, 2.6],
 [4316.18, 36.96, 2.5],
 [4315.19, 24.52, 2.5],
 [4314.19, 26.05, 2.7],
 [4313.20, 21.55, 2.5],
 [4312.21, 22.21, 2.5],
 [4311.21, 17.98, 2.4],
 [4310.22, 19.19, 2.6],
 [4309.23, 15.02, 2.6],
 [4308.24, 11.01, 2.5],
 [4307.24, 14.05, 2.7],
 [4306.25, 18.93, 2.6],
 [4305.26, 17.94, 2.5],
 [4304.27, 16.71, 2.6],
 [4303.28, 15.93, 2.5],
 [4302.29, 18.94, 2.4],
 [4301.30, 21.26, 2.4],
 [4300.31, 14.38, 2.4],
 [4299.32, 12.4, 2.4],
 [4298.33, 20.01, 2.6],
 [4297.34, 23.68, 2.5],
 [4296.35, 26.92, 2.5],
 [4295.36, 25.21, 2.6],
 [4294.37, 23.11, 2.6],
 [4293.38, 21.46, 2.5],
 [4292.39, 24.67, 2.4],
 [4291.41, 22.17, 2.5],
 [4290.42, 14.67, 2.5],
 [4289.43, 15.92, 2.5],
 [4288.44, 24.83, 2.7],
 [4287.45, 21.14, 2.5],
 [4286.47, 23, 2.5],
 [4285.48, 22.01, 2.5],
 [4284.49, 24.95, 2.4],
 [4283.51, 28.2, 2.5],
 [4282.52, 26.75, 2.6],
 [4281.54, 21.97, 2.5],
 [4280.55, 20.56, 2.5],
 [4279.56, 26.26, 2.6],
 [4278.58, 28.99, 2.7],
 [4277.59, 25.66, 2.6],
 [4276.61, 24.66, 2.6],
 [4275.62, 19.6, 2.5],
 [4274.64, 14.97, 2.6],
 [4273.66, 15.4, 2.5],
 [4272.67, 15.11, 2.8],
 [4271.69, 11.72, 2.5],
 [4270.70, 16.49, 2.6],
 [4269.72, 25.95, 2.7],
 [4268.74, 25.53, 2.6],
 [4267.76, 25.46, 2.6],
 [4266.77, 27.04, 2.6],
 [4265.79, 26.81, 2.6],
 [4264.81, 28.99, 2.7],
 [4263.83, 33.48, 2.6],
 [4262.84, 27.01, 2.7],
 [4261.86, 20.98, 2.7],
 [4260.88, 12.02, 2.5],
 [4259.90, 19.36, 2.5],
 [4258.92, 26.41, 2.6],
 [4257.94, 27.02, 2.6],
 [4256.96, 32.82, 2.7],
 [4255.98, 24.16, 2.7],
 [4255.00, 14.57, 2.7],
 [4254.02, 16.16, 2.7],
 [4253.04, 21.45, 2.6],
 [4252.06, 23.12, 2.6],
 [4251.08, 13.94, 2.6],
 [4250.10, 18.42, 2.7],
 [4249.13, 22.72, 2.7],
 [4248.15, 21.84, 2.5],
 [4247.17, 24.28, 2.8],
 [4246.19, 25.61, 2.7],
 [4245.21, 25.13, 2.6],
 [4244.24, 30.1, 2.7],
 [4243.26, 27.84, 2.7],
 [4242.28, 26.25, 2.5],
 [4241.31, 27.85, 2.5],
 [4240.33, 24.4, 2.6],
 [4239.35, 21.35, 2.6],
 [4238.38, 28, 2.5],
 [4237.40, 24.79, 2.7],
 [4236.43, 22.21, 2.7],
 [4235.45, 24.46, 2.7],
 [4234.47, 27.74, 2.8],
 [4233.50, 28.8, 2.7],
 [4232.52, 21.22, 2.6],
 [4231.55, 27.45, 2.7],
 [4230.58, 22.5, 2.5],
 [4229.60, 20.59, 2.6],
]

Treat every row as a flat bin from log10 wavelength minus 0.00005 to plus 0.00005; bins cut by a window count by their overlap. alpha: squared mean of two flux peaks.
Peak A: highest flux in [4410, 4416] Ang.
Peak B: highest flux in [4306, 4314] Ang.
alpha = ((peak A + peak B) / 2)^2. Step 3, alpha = 812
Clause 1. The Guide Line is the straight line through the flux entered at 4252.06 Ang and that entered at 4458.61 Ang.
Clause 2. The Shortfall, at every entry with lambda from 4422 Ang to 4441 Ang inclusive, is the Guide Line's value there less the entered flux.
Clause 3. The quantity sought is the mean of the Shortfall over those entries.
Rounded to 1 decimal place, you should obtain -4.6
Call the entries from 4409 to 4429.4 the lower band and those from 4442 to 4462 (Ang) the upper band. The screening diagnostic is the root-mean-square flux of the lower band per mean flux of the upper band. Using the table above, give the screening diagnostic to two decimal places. 1.03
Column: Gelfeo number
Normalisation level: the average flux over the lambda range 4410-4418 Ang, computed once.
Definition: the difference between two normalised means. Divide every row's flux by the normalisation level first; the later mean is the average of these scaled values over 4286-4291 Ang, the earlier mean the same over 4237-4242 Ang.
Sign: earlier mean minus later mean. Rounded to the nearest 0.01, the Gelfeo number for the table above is 0.18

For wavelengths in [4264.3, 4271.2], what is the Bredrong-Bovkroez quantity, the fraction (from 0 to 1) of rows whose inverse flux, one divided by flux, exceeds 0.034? 1.0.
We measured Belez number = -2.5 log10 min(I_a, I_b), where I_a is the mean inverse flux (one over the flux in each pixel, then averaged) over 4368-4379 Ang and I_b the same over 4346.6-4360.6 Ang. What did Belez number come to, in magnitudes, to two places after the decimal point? 3.69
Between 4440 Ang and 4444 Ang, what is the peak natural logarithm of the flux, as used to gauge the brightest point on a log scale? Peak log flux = 3.61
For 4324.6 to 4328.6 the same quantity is 3.30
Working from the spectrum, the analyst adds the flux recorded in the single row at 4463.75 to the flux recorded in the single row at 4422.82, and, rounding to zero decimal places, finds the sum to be 66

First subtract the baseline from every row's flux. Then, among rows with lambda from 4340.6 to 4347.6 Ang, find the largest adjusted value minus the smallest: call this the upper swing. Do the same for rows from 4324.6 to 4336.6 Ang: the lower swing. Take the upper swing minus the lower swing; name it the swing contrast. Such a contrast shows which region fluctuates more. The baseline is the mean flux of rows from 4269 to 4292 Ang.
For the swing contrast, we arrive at -15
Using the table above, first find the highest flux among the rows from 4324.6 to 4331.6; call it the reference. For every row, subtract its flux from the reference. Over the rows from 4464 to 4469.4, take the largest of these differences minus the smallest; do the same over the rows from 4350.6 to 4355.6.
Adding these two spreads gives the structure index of 23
